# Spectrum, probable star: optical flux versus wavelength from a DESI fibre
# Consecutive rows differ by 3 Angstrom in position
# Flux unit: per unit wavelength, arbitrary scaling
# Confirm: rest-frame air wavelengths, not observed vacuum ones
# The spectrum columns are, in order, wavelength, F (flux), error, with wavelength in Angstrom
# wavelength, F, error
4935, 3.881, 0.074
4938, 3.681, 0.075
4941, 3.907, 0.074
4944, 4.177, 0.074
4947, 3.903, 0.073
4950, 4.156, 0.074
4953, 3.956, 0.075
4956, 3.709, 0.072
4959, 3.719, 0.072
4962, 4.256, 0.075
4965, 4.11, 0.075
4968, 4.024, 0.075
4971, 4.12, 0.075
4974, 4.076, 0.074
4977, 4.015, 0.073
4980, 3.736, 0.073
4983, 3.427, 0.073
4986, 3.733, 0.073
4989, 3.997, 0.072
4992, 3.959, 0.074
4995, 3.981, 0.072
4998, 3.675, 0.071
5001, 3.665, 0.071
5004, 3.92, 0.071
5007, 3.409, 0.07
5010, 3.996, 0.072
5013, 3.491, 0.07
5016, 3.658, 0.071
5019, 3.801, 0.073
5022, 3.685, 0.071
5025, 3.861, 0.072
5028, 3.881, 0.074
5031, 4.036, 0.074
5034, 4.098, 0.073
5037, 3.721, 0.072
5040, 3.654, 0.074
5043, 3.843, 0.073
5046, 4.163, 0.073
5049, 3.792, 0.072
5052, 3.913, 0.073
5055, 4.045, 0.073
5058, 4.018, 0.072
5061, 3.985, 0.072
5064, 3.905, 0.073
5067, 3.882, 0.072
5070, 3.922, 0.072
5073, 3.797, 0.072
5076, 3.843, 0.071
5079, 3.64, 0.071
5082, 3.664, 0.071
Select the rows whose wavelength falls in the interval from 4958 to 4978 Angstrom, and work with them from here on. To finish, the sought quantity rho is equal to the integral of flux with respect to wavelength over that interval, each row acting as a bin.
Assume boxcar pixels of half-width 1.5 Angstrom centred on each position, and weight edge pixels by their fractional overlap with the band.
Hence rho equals 81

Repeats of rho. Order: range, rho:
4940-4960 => 79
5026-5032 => 24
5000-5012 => 45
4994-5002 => 30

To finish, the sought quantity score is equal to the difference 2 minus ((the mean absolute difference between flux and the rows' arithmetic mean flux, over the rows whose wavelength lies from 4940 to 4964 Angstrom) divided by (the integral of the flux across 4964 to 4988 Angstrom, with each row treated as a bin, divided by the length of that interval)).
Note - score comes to 1.96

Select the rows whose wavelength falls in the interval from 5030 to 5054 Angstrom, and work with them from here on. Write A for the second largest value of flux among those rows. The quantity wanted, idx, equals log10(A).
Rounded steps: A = 4.098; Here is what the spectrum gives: 0.613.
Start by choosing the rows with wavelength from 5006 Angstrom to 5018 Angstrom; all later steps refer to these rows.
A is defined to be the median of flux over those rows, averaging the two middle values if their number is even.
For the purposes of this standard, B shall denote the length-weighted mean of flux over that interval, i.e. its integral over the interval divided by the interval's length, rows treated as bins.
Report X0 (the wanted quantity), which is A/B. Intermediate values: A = 3.57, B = 3.65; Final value 0.98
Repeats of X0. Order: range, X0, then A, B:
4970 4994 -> 1.03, 3.98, 3.88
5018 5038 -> 1.00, 3.86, 3.87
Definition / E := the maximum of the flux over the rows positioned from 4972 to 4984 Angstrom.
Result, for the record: 4.076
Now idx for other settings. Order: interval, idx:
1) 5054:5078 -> 0.604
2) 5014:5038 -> 0.606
